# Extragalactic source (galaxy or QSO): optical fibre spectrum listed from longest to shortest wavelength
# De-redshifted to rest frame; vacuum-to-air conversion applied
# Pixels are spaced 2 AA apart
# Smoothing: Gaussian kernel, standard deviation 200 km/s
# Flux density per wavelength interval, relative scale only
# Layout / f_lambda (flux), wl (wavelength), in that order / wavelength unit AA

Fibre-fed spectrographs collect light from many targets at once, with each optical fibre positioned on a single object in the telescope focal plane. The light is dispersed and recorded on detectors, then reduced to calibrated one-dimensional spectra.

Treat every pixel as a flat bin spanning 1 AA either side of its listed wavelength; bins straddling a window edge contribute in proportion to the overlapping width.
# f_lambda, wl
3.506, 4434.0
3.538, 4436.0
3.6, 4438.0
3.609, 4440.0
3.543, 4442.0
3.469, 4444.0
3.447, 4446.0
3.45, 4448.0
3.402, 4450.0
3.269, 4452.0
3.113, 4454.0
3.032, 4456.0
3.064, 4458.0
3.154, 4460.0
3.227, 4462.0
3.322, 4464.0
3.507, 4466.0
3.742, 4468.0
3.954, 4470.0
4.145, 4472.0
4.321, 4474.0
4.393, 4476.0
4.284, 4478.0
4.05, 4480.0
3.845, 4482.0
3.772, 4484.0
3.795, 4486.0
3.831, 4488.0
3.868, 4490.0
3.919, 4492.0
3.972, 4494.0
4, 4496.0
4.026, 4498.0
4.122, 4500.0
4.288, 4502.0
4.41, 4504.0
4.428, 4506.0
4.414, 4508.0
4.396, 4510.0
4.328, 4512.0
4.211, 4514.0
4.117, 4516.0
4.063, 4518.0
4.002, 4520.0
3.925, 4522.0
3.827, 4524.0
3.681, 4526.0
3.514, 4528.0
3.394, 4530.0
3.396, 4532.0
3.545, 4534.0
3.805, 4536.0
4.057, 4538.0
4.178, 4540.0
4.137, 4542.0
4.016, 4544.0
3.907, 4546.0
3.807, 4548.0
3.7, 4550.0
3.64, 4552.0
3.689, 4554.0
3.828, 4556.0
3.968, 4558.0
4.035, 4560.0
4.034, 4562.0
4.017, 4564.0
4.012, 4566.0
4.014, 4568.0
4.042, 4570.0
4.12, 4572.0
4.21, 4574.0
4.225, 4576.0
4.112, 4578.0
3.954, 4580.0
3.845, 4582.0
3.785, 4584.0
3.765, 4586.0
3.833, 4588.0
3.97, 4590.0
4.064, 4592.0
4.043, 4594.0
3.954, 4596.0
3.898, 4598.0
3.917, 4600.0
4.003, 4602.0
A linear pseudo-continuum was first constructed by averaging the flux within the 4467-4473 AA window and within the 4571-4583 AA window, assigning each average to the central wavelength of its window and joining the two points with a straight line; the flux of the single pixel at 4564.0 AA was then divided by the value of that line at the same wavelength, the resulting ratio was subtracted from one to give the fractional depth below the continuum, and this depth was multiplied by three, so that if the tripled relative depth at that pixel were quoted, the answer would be 0.03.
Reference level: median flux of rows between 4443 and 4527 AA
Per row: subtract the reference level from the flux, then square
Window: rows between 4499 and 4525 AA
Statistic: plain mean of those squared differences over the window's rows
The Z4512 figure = 0.11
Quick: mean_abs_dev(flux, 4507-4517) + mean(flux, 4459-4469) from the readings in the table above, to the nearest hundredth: 3.49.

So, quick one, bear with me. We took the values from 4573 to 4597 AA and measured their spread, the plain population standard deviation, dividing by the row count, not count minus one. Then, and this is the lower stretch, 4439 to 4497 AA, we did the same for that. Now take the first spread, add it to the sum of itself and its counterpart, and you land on 0.68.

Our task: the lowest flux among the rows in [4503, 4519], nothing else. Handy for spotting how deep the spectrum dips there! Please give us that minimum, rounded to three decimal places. 4.063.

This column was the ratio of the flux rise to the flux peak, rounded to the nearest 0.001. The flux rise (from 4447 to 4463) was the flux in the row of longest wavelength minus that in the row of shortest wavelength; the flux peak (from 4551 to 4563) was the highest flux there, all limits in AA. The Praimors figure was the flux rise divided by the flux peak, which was -0.055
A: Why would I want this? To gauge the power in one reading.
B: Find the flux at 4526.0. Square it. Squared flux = 13.5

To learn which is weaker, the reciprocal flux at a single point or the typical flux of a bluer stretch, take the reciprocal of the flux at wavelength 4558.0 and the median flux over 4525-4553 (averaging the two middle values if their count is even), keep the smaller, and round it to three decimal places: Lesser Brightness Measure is 0.252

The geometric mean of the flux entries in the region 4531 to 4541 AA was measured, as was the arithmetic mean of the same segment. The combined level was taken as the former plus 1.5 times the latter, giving 9.5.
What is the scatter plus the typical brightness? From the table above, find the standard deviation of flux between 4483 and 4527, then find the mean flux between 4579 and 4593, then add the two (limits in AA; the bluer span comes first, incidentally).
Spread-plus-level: 4.12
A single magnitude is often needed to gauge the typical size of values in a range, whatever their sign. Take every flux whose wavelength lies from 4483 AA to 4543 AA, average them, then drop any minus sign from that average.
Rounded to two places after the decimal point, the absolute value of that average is 3.98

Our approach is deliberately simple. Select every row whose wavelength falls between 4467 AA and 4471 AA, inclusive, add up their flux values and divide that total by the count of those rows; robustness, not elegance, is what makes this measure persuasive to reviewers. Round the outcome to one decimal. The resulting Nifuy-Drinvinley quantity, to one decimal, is 3.8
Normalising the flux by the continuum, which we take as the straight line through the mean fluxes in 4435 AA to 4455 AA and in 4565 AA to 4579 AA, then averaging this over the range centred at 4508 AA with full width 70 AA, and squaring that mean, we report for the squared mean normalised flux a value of 1.13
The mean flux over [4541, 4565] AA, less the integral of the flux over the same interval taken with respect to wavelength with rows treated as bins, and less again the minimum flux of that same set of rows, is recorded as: -93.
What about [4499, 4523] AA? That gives -101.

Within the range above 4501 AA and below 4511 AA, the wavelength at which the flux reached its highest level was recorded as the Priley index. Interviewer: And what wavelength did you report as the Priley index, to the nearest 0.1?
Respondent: 4506.0 AA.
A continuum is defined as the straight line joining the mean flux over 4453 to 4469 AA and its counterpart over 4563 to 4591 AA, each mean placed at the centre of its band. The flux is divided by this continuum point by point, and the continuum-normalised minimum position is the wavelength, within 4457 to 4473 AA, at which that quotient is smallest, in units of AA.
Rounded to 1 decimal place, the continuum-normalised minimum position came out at 4458.0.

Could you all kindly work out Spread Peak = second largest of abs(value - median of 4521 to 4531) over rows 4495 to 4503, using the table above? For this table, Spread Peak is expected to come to 0.44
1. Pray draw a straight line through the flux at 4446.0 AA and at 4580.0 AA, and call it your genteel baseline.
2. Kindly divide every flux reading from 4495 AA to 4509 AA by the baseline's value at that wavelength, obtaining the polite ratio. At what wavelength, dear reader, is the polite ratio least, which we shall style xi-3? 4496.0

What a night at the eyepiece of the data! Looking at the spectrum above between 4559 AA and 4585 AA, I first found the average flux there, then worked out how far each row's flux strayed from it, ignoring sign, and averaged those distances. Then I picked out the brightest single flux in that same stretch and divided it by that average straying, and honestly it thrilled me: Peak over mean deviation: 49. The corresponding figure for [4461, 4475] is 13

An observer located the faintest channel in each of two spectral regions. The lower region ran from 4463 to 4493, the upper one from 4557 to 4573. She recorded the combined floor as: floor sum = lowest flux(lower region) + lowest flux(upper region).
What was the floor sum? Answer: 7.29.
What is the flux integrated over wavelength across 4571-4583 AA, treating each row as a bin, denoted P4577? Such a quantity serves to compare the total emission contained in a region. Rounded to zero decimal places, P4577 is 49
